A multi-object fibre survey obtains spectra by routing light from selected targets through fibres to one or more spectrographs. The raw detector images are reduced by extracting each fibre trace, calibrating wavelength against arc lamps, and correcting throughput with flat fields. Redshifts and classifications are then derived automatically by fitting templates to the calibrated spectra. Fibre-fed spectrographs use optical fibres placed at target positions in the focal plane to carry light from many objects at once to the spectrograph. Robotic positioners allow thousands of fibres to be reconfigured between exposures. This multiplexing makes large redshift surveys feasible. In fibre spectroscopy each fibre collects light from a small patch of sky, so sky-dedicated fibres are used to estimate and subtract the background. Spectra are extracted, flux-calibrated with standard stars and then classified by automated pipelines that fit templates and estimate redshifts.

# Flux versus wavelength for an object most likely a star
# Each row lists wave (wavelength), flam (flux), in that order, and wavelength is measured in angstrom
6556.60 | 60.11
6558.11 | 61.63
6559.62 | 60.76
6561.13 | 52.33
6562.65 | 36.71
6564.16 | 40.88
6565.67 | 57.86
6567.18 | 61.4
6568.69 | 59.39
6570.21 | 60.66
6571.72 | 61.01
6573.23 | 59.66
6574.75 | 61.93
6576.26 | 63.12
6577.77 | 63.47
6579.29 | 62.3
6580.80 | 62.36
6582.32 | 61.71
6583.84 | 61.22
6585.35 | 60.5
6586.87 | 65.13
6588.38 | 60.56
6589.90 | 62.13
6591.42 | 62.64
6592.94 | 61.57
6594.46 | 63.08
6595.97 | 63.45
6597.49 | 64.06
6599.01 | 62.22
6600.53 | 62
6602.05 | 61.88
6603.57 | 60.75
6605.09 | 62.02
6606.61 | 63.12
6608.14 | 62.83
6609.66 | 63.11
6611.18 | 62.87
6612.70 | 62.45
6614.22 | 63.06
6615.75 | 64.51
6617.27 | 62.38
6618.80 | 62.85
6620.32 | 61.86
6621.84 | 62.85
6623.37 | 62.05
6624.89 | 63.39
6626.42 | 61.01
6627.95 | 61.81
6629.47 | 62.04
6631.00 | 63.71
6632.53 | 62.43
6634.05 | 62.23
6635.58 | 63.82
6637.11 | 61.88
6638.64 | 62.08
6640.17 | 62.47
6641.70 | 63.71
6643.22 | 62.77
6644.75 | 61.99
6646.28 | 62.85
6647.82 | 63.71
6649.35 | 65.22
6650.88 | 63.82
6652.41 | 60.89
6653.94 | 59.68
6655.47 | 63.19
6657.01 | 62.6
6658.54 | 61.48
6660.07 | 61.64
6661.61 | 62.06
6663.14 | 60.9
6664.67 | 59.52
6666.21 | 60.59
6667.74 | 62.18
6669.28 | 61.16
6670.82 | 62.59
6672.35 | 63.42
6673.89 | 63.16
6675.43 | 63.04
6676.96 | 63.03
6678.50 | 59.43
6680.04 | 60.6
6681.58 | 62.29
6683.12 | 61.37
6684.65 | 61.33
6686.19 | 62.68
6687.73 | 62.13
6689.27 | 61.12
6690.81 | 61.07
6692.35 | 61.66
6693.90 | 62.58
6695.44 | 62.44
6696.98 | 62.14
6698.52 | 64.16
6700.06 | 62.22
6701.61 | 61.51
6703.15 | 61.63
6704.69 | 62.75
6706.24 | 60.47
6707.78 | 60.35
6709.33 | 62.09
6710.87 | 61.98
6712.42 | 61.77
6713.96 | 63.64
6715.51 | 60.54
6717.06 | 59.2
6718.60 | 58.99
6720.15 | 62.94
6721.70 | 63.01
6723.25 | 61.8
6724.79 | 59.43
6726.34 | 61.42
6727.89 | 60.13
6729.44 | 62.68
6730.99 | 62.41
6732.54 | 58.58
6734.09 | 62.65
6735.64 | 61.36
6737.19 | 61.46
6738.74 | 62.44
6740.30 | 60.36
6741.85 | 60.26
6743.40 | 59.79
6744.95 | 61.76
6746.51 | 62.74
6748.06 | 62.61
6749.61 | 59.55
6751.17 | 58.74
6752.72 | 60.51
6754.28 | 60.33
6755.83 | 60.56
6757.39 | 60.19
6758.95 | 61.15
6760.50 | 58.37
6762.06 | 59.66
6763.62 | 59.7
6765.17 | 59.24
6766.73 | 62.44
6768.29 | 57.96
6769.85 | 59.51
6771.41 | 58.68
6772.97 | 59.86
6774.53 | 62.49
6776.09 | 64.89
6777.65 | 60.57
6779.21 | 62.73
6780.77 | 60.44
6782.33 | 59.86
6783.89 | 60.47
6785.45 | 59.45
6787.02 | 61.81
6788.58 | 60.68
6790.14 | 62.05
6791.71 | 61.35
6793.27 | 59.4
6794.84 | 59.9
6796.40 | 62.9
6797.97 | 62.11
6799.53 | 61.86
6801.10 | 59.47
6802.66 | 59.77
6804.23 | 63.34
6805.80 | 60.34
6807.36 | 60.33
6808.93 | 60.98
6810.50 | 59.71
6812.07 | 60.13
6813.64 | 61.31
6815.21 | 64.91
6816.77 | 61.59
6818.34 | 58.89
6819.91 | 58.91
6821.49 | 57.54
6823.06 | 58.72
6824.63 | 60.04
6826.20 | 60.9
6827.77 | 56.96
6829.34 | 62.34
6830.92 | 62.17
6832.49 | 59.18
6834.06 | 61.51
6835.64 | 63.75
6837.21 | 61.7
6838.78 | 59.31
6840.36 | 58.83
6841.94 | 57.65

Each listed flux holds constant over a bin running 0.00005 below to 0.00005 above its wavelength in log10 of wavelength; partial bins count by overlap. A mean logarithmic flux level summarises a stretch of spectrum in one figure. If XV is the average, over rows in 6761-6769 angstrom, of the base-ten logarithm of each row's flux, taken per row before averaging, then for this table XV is 1.78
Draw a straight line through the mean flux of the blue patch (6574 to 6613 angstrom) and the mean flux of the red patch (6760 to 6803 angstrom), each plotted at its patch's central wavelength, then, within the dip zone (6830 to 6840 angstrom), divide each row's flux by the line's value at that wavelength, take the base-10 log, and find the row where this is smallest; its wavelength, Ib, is 6832.49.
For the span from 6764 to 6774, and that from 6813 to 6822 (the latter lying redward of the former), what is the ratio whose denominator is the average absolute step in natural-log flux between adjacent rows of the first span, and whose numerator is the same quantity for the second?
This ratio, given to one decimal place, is 1.0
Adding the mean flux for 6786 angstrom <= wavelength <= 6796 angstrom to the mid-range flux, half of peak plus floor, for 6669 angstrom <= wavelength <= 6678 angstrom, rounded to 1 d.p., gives 123.2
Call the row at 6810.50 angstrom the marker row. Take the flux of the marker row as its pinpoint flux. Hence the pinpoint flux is 59.71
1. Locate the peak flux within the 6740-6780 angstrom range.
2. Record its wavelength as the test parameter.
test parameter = 6776.09 angstrom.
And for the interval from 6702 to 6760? 6713.96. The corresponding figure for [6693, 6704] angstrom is 6698.52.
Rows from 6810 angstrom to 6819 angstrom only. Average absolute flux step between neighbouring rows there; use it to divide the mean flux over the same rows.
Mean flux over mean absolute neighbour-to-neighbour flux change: 27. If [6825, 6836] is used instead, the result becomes 21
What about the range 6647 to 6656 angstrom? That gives 30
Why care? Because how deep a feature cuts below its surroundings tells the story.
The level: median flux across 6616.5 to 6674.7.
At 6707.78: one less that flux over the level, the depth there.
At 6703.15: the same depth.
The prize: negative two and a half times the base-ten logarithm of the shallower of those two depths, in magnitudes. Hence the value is 4.9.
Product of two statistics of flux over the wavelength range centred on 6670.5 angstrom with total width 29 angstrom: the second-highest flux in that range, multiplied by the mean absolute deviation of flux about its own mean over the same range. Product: 60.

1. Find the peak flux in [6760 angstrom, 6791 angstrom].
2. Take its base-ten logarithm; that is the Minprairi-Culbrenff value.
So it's 1.81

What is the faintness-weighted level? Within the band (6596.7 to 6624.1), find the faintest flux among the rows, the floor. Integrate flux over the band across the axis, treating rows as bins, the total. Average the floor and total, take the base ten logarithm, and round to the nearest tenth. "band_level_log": 2.9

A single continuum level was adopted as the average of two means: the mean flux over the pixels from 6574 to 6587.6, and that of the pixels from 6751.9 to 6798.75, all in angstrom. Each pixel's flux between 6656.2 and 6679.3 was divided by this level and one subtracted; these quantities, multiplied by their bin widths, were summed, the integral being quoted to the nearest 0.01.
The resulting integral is 0.10 angstrom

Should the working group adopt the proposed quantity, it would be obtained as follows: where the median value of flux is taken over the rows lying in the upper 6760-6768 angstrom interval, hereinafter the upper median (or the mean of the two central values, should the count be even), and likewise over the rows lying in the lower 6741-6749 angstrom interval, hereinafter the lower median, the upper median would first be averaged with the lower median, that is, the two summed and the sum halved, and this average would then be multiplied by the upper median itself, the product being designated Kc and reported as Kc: 3622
